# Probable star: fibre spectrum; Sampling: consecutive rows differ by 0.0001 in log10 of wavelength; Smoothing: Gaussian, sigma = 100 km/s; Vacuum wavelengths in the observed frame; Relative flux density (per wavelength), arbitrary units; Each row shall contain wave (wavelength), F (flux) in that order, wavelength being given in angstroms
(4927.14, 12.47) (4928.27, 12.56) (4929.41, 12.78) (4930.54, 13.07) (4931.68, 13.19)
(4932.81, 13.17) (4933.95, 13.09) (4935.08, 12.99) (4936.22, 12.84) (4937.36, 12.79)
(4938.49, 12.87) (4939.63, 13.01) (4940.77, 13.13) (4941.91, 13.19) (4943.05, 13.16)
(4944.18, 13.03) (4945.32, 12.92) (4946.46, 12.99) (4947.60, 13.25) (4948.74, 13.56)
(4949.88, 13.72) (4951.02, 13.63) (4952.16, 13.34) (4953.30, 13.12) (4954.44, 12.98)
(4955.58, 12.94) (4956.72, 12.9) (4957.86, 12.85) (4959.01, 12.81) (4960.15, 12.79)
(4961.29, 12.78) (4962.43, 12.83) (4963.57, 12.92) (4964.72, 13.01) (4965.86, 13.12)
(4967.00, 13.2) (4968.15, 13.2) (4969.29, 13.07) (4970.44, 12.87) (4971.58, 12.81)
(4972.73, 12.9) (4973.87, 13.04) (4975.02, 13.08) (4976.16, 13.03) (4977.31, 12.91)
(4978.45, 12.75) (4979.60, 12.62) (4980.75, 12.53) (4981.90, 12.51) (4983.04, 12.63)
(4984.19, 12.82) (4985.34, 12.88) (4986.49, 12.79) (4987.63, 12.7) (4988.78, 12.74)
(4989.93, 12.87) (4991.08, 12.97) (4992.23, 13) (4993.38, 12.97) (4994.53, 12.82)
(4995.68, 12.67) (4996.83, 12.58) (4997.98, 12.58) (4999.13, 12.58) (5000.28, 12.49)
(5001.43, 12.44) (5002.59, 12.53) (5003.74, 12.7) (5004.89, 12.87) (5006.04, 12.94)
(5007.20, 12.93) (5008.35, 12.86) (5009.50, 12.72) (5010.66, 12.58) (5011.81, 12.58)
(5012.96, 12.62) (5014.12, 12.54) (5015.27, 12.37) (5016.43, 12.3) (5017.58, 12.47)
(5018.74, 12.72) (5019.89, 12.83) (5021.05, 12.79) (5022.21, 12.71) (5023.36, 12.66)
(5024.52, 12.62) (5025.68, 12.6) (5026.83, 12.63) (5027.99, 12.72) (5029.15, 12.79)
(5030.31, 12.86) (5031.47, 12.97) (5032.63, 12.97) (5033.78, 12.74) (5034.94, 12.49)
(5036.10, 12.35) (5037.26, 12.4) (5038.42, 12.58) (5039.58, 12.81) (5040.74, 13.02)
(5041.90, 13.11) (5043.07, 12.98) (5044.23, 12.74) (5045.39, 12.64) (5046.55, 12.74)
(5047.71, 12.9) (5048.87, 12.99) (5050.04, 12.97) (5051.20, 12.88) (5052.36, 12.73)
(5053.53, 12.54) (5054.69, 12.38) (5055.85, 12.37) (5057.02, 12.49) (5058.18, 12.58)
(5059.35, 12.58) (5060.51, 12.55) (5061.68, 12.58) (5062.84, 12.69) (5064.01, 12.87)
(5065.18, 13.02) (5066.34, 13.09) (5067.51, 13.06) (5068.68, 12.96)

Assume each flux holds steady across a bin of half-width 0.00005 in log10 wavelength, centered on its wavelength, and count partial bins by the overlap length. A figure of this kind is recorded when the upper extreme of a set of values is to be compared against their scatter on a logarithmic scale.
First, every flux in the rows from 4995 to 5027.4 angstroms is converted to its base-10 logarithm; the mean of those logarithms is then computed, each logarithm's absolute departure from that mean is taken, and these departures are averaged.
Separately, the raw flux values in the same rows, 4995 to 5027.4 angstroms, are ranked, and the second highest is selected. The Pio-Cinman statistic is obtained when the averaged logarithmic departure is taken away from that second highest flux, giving 12.9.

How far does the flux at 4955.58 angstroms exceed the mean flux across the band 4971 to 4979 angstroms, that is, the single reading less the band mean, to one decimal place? 0.0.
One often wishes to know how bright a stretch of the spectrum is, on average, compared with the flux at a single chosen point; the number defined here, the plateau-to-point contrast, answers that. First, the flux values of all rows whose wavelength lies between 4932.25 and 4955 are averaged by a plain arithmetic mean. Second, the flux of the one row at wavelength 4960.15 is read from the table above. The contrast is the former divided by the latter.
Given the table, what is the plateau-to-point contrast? 1.03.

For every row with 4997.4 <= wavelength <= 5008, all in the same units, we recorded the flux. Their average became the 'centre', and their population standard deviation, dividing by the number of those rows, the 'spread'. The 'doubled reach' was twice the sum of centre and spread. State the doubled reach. 25.7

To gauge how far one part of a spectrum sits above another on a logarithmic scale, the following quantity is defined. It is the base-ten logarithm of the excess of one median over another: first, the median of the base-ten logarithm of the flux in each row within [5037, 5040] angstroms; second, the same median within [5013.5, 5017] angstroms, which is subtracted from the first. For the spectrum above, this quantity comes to -2.1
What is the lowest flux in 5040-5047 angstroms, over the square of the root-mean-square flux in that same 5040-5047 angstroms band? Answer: 0.0763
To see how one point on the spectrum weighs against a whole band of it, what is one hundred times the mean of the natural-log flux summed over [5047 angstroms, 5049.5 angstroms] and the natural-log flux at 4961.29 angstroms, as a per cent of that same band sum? 74.9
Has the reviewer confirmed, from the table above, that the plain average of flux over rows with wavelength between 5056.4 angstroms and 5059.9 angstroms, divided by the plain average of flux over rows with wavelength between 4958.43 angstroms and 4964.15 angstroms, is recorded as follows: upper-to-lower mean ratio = 0.978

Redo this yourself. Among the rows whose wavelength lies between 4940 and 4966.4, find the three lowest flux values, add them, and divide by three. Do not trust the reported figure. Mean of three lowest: 12.79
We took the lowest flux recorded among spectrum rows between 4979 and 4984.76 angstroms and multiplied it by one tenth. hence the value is 1.25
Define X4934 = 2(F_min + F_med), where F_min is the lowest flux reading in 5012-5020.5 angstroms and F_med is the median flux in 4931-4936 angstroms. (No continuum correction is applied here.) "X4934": 50.9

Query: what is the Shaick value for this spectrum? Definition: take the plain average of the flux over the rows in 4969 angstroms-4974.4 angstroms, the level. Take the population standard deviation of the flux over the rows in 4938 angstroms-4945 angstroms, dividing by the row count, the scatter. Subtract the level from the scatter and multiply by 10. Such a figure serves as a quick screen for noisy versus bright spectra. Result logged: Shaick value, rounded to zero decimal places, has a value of -128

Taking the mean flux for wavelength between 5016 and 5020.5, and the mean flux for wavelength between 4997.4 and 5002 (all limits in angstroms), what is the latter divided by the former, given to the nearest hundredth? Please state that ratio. 1.00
